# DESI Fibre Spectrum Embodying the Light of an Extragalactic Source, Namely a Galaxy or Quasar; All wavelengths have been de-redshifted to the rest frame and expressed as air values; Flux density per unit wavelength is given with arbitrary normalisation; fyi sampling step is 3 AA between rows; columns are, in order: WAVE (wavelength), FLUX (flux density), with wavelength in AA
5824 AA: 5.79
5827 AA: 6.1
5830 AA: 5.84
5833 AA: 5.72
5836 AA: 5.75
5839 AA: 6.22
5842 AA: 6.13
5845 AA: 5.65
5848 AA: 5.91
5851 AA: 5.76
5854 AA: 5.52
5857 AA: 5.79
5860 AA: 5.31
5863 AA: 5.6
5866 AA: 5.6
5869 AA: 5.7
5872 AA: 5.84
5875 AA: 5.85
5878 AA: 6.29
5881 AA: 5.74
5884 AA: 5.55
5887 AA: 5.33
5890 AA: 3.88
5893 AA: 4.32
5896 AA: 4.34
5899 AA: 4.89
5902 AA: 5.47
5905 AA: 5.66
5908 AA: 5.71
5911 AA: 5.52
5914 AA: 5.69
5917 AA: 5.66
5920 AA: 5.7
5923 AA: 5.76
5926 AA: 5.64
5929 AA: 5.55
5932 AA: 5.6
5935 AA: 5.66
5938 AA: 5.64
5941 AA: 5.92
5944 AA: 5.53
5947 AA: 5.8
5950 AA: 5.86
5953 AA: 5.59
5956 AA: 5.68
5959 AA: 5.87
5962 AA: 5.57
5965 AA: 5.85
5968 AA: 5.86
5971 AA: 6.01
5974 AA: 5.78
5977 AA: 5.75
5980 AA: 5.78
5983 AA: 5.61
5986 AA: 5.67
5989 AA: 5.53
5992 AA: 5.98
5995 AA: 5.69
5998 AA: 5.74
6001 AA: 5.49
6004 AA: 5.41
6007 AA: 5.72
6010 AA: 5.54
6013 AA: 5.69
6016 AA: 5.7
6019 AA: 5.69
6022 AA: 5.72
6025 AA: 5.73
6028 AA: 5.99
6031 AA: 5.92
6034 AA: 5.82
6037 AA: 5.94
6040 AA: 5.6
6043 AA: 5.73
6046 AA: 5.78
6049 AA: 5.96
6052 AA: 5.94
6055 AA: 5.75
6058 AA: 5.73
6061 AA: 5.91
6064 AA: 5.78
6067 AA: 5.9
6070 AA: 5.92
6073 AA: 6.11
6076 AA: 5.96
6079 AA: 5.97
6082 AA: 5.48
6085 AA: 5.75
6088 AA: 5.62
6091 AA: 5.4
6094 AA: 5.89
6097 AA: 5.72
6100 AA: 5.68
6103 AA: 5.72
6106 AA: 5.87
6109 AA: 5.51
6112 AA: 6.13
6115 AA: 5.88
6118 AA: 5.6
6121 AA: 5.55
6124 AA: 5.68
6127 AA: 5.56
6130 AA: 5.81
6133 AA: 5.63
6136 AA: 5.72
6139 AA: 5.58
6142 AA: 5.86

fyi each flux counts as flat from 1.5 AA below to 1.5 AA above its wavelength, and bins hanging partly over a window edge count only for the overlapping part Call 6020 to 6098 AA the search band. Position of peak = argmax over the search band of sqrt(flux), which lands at 6073 AA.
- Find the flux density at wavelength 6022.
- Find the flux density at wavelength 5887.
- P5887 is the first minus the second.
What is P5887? 0.4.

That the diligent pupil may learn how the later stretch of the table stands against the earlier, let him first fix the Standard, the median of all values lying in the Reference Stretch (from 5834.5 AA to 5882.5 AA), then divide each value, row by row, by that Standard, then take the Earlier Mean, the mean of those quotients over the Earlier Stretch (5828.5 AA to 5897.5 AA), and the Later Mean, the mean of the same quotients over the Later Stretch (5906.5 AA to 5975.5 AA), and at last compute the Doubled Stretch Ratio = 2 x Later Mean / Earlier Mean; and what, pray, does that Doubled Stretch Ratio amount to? 2.06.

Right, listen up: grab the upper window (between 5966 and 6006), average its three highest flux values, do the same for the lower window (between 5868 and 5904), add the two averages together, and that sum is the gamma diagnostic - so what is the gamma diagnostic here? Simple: 11.9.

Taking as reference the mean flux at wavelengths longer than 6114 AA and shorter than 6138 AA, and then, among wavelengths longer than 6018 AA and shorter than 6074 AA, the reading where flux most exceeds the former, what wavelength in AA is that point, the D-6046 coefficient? 6073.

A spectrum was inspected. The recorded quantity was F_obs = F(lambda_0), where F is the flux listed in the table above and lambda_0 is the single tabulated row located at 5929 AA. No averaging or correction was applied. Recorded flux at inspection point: 5.55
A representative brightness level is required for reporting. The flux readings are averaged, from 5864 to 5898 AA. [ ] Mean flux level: 5.31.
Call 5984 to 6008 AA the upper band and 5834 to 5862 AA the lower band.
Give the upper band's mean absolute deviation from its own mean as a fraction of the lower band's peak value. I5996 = 0.0214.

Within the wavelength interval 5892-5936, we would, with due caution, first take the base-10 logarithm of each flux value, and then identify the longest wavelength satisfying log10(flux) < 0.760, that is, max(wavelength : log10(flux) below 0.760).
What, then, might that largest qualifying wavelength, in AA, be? 5935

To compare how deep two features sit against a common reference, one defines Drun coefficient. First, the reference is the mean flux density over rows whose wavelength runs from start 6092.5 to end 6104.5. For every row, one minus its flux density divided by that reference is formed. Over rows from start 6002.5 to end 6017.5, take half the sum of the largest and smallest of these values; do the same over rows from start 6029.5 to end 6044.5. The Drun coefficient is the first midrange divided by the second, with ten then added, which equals -1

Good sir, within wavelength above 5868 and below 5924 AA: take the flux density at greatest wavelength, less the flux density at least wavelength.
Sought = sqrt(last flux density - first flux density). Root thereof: 0.24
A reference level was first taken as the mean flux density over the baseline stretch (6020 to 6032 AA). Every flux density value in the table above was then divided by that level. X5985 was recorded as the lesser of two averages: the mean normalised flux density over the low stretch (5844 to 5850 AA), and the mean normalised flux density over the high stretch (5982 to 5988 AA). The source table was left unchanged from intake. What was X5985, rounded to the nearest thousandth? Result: 0.966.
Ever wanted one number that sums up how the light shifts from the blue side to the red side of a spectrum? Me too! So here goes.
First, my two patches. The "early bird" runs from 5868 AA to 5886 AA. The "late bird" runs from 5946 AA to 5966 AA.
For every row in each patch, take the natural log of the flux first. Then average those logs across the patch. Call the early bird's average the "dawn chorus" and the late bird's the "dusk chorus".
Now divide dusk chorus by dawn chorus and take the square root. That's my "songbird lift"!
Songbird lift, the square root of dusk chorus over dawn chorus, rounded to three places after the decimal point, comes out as 0.996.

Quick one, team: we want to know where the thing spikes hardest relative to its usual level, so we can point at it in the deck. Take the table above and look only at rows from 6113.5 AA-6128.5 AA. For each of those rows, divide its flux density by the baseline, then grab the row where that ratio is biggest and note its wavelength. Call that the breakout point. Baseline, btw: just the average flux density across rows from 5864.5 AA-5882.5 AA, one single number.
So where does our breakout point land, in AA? 6115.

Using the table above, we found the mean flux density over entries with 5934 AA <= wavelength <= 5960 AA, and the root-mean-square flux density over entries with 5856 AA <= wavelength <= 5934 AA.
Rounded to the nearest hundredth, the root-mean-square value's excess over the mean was -0.24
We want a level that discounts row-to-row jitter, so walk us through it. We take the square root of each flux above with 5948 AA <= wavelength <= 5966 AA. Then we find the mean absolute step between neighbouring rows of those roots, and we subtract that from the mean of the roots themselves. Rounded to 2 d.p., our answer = 2.35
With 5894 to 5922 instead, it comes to 2.27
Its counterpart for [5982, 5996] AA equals 2.34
